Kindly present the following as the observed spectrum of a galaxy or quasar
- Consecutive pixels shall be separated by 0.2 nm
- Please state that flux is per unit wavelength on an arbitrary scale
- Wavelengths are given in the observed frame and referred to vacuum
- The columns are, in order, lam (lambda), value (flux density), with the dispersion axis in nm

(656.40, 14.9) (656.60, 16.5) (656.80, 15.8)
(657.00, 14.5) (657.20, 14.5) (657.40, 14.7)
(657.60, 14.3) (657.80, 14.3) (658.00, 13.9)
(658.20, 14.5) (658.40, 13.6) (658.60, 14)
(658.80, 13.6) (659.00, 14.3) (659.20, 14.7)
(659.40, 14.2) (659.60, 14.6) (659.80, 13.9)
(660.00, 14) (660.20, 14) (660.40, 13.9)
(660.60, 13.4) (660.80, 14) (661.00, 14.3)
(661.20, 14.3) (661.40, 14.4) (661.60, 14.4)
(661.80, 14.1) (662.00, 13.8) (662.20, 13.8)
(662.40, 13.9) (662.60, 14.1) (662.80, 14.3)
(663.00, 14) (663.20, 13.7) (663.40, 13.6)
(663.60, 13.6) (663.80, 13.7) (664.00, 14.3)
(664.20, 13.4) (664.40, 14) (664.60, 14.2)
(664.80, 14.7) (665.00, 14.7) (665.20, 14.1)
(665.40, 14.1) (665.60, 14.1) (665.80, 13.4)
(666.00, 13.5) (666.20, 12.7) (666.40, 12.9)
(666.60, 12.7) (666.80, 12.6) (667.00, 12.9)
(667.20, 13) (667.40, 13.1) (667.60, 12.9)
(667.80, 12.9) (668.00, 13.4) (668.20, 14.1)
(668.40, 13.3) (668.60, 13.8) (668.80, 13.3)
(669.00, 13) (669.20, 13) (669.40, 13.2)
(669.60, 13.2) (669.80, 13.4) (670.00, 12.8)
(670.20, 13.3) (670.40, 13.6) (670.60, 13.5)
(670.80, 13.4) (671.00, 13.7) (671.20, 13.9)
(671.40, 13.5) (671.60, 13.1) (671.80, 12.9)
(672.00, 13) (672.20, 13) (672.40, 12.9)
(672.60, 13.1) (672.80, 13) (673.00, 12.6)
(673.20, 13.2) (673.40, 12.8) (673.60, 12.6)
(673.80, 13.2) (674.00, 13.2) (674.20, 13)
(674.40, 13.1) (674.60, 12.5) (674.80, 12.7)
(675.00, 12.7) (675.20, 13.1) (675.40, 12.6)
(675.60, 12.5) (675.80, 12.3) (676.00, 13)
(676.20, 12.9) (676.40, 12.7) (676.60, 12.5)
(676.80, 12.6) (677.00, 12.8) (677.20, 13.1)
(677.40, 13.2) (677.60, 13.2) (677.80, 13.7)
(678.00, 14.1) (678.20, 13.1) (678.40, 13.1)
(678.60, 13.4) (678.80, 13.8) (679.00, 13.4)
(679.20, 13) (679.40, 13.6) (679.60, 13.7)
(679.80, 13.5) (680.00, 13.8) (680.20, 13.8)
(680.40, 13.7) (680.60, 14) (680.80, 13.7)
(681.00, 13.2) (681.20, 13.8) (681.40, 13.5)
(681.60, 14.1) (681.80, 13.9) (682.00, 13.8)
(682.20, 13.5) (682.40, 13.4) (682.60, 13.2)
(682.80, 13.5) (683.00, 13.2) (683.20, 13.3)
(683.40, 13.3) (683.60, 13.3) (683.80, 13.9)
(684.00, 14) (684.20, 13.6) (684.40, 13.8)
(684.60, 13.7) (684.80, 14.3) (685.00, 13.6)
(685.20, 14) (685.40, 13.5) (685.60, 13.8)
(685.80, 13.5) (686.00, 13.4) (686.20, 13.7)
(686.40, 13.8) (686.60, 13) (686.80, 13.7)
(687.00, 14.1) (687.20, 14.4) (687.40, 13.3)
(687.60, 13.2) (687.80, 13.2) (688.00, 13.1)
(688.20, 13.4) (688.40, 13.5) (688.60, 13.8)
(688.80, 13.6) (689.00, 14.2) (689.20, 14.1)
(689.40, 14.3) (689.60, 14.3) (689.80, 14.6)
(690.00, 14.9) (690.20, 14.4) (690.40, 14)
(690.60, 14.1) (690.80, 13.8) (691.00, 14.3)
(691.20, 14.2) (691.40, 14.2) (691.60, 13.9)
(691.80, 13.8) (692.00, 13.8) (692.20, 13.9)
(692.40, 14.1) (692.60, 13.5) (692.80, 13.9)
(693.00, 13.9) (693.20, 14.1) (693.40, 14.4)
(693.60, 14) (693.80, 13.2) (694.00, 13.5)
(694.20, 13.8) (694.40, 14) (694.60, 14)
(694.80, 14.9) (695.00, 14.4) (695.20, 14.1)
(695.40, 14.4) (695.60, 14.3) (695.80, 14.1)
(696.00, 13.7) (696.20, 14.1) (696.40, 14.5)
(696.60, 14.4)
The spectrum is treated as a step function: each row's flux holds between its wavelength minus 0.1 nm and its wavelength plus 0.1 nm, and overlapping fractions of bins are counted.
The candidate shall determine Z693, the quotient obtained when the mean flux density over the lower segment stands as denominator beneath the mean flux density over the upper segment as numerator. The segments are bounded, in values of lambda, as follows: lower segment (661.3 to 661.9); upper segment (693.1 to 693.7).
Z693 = 0.99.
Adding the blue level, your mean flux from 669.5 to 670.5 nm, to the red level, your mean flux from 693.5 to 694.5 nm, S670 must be 27.0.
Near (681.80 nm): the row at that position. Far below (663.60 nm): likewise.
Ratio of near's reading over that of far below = 1.02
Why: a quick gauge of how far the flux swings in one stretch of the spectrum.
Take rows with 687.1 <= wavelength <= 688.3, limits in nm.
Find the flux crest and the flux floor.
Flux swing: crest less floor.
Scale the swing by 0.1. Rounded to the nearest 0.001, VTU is 0.130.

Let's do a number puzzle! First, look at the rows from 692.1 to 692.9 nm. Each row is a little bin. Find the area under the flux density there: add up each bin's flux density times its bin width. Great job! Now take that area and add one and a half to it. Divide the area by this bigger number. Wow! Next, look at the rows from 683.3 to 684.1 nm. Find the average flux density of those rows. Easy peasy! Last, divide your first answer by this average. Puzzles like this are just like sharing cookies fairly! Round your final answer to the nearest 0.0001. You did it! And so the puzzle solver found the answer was 0.0646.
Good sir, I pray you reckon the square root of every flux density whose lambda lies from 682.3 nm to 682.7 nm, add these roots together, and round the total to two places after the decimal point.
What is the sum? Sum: 7.29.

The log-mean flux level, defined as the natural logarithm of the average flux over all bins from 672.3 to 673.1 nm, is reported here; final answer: 2.56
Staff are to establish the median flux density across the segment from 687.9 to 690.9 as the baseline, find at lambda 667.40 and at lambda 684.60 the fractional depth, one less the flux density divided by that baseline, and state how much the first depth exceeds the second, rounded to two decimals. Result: 0.04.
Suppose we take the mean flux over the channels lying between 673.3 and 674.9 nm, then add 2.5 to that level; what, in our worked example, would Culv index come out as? 15.4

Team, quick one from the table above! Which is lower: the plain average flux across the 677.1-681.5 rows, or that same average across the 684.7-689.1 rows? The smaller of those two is 13.5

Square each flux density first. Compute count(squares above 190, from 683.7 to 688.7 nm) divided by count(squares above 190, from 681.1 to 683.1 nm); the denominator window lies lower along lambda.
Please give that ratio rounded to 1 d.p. 2.5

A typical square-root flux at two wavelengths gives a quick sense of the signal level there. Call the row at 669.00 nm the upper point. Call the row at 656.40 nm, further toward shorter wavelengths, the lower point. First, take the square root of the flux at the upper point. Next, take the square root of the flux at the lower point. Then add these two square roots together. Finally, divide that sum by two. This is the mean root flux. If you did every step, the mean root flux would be 3.733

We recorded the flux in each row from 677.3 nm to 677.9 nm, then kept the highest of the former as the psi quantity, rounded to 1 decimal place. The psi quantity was 13.7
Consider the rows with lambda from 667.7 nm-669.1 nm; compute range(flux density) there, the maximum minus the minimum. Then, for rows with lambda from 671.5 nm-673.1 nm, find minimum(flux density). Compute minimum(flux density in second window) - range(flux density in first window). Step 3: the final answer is 11.4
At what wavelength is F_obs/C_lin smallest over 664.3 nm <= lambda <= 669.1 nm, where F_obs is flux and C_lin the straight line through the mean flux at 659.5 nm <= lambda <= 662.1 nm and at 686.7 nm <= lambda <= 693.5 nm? 666.80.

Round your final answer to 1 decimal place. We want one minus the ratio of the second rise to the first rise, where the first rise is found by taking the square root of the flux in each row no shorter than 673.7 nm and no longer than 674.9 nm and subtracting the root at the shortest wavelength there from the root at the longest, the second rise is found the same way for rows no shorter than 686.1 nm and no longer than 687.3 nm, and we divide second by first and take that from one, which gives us 2.3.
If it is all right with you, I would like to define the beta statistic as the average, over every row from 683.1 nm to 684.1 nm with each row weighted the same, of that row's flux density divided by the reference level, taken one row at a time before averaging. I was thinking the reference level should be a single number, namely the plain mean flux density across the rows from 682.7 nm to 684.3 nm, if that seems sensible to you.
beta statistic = 1.00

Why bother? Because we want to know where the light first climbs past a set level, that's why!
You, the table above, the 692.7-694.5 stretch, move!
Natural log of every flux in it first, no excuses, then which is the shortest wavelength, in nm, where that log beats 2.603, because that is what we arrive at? 692.80 nm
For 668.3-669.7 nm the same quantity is 668.60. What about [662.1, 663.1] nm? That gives 662.20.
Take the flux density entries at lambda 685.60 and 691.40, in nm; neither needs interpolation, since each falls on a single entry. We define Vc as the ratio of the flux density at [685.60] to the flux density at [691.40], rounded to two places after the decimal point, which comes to 0.97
